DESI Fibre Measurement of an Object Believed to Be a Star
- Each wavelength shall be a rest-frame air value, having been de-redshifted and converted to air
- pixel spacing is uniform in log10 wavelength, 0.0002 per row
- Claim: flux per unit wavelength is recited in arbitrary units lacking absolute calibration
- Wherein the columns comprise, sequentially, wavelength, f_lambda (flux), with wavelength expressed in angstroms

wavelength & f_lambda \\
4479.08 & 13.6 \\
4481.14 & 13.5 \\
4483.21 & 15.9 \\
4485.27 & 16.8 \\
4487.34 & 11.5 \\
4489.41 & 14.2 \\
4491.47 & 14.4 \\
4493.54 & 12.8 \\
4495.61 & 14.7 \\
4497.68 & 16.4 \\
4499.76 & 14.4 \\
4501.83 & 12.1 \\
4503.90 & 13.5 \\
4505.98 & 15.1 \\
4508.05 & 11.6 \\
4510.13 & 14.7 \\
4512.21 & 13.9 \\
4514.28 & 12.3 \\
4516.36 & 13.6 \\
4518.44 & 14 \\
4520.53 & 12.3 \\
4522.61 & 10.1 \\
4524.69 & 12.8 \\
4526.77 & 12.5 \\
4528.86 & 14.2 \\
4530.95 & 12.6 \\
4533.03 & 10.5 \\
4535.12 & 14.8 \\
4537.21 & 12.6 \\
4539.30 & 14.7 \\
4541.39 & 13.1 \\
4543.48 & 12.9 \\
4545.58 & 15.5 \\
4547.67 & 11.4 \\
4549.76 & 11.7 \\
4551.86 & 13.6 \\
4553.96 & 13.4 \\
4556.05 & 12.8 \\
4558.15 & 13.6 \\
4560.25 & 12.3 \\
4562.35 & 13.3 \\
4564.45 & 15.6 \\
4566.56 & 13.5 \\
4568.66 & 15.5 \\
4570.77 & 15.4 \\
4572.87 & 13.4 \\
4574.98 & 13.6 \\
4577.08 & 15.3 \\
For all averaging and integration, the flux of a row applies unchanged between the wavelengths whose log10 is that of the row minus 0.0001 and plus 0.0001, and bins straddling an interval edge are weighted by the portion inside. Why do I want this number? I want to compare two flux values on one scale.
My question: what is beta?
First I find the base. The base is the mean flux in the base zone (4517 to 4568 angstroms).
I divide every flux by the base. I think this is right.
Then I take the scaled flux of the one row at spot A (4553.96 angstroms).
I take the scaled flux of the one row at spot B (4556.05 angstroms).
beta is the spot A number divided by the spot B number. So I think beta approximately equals 1.05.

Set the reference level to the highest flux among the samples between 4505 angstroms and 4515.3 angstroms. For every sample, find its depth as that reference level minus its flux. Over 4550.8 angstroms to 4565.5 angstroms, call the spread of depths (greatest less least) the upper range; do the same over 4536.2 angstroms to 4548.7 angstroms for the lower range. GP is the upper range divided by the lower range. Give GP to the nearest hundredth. 0.80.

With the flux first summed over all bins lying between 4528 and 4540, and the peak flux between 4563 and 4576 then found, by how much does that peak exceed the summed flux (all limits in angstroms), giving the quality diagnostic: -64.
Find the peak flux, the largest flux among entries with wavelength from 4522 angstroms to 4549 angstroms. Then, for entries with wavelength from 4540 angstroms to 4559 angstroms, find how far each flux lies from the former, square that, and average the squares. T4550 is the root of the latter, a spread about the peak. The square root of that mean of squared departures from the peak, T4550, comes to 2.6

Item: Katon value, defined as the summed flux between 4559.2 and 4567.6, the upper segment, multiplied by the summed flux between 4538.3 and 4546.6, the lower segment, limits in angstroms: 3074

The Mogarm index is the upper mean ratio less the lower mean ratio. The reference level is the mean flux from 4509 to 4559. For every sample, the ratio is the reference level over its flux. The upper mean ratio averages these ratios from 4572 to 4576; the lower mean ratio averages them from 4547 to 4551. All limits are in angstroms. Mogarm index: -0.16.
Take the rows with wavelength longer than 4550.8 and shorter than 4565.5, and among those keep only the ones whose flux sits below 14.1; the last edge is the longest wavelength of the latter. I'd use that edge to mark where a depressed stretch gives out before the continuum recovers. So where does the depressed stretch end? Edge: 4562.35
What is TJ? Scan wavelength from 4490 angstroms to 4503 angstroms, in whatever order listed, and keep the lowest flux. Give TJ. 12.1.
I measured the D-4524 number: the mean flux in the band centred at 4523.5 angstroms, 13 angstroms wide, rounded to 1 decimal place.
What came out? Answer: 12.7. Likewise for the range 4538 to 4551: 13.2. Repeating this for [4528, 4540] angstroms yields 13.2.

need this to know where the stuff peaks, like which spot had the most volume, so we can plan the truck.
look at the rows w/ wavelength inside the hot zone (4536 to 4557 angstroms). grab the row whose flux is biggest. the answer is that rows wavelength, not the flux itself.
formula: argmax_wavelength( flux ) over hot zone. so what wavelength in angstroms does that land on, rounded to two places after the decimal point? 4545.58 angstroms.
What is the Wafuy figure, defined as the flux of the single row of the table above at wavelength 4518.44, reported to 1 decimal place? 14.0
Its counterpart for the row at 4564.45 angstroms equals 15.6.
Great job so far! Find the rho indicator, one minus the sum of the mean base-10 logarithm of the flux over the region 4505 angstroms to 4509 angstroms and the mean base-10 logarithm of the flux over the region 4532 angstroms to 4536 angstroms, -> -1.22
